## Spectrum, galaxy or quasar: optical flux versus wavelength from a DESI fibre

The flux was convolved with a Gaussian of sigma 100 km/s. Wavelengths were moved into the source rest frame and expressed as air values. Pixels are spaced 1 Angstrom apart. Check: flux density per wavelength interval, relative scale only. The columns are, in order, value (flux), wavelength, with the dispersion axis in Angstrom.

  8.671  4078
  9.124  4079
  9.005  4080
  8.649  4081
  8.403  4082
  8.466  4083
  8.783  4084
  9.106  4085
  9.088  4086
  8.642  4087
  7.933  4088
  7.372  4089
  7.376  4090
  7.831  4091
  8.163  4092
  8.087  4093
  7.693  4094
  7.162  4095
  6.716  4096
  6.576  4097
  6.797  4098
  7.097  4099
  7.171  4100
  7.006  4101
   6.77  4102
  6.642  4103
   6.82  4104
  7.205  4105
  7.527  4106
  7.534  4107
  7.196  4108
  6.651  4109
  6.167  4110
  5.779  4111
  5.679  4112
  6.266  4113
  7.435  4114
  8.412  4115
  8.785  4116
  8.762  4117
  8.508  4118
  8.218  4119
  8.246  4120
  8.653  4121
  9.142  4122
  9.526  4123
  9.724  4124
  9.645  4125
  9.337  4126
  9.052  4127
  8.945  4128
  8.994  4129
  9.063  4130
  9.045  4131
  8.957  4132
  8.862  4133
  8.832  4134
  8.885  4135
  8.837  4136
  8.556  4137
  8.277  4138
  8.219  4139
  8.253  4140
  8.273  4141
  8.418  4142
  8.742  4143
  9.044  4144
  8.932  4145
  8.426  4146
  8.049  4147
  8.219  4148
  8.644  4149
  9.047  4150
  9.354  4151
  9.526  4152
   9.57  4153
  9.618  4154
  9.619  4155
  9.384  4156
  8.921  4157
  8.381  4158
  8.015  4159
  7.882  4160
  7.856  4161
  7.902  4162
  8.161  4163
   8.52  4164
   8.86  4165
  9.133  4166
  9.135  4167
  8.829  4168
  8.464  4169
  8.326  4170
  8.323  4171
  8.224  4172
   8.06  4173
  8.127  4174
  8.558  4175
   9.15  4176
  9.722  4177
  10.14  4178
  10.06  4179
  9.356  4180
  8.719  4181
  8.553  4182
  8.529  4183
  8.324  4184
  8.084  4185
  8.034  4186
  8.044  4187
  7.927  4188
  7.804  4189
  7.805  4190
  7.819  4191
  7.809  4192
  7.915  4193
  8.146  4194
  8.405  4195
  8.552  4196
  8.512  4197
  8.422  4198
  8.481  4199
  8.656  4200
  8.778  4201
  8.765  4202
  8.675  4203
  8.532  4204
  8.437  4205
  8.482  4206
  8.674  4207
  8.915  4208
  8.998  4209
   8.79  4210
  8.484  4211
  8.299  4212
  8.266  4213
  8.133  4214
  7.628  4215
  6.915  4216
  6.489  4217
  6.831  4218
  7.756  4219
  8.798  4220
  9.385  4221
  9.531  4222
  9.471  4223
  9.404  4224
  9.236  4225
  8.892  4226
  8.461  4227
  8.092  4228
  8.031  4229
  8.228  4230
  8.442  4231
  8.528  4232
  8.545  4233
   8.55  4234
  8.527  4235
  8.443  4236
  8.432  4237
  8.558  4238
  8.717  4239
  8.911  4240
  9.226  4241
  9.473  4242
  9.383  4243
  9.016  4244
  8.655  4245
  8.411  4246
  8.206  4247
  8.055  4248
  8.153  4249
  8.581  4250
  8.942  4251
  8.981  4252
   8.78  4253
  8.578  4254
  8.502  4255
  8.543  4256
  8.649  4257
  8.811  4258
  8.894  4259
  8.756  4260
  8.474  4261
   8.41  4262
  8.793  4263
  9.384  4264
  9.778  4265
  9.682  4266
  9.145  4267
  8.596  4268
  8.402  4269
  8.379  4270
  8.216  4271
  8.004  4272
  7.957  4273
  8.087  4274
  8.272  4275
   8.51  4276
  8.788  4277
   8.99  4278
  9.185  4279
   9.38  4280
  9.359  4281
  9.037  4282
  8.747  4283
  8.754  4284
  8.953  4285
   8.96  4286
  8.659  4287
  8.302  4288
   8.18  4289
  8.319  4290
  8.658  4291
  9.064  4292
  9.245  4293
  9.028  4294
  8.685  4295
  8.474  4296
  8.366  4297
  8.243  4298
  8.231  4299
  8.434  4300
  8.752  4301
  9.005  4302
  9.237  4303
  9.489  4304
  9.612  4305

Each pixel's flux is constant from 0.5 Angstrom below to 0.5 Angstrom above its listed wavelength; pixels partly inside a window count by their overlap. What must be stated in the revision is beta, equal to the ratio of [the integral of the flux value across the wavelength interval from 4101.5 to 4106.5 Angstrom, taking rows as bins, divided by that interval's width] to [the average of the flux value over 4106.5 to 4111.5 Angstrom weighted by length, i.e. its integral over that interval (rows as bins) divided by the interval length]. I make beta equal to 1.049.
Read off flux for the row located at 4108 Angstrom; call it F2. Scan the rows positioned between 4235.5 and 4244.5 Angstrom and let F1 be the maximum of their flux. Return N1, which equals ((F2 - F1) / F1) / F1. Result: -0.025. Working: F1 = 9.473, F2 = 7.196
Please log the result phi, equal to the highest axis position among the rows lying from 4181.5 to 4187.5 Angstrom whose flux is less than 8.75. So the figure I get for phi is 4187 Angstrom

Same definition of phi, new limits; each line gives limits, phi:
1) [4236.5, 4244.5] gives 4239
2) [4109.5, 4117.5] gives 4115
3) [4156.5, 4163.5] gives 4163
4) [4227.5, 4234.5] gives 4234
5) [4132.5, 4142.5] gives 4142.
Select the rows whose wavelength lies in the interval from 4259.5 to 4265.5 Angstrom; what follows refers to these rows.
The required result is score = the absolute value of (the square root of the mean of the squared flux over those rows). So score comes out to 8.9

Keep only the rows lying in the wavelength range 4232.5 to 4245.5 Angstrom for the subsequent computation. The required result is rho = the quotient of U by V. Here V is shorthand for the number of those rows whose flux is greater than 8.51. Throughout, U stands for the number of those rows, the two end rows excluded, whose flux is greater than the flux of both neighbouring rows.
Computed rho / 0.18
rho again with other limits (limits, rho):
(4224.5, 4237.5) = 0.17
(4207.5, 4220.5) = 0.25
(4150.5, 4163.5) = 0.14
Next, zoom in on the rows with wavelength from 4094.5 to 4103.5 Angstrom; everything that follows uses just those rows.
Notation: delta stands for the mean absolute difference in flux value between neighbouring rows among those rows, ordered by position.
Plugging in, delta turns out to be 0.21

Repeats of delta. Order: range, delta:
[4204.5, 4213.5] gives 0.16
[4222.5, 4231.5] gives 0.23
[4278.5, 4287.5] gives 0.17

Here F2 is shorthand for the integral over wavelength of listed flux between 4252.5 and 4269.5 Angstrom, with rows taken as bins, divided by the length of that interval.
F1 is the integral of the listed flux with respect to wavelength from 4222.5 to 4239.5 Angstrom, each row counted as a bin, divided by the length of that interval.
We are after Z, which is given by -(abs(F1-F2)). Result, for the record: -0.2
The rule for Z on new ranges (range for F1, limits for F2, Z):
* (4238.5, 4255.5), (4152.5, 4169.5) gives 0.0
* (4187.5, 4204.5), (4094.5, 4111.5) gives -1.4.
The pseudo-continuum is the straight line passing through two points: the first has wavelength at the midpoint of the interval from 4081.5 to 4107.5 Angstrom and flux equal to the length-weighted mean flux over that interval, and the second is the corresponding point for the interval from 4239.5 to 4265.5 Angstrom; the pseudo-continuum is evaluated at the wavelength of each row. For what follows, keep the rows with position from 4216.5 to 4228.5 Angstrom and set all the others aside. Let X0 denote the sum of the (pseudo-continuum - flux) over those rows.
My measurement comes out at 0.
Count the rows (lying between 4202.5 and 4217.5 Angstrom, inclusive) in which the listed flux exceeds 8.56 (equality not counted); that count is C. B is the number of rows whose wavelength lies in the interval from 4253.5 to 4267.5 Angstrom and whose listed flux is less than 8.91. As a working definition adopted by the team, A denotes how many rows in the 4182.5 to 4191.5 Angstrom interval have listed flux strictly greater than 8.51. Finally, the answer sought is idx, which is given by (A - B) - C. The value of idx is -14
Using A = 1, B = 10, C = 5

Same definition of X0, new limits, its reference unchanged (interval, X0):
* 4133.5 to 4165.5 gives -21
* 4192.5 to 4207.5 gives -2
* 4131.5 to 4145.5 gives -10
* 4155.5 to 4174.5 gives -6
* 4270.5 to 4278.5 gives 5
